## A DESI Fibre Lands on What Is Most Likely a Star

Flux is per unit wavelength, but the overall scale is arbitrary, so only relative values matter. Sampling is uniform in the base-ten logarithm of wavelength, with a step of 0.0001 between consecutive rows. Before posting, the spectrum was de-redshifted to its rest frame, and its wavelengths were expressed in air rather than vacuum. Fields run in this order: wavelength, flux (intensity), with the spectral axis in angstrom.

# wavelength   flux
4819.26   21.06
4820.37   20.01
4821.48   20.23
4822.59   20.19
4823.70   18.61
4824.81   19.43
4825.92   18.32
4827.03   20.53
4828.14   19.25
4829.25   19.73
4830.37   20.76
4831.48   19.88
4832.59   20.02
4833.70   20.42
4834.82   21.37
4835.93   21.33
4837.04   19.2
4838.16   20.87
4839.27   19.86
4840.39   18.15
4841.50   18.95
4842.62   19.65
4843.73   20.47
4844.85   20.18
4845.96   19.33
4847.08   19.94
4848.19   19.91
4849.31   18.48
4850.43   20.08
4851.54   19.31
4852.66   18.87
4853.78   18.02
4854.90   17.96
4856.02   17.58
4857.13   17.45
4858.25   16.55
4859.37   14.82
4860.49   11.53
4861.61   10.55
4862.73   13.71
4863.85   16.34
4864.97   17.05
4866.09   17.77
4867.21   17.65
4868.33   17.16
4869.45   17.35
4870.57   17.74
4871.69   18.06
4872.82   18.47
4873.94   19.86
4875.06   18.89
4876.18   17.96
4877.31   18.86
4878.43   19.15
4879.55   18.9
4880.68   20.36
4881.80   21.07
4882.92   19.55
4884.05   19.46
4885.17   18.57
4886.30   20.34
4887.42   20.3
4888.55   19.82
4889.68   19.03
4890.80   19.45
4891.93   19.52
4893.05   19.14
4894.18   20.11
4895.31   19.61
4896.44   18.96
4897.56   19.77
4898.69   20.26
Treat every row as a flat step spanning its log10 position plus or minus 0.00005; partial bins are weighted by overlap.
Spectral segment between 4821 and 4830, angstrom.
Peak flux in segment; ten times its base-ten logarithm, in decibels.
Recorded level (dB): 13.1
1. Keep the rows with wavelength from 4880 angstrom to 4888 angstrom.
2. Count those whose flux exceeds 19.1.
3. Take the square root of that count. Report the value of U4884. 2.4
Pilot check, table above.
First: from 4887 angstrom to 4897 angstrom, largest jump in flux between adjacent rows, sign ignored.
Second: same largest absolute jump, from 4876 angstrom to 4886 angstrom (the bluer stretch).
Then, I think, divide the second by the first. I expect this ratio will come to 1.6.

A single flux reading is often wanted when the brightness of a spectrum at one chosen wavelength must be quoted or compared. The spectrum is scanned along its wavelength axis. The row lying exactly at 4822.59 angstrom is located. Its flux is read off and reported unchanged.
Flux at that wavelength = 20.19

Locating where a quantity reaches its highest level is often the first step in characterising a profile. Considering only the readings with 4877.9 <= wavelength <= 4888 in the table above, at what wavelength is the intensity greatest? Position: 4881.80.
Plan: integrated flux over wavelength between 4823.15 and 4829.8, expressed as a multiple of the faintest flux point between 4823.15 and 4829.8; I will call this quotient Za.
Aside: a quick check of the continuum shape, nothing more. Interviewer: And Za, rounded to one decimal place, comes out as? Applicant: 7.0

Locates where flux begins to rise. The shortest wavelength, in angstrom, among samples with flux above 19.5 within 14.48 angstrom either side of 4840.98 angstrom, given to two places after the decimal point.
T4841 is 4827.03 angstrom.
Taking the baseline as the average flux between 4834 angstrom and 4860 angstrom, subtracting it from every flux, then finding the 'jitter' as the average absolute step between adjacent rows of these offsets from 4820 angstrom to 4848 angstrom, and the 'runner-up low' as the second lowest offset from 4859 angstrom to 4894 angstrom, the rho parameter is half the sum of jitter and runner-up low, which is -3.3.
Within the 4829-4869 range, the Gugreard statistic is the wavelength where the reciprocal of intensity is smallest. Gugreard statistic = 4834.82 angstrom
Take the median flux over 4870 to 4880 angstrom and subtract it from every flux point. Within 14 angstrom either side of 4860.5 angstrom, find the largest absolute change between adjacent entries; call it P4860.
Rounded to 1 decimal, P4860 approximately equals 3.3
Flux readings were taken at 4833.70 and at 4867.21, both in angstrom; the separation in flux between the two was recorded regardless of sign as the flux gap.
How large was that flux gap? 2.8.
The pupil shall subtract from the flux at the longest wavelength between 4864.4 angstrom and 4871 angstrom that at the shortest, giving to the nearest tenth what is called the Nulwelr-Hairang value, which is 0.7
